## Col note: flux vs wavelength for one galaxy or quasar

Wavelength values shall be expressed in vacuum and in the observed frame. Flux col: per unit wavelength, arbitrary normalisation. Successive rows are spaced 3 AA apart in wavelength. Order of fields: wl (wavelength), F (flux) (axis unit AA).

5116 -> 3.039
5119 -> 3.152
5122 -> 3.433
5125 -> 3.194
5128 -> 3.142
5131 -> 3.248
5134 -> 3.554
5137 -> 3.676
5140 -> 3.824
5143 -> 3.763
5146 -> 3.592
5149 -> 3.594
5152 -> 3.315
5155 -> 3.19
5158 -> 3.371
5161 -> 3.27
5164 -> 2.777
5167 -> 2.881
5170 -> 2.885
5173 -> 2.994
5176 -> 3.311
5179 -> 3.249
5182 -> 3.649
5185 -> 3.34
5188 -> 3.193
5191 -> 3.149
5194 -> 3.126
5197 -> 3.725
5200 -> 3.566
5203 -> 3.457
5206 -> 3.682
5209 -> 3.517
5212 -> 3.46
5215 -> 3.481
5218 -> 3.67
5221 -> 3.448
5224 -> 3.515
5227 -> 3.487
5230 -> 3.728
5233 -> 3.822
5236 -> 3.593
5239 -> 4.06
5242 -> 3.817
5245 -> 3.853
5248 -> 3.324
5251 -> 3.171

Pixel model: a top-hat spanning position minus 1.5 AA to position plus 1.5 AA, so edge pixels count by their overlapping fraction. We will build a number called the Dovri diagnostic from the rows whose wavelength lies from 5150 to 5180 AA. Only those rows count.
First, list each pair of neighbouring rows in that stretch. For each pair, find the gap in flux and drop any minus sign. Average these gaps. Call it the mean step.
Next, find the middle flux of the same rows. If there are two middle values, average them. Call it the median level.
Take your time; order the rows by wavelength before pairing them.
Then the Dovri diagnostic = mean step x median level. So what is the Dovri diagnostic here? 0.54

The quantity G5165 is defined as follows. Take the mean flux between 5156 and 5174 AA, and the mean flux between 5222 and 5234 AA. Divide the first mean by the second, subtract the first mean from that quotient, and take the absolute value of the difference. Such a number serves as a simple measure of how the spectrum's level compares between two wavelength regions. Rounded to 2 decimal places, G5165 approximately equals 2.20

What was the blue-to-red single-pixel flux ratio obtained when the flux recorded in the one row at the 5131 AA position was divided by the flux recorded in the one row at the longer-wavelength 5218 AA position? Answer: 0.89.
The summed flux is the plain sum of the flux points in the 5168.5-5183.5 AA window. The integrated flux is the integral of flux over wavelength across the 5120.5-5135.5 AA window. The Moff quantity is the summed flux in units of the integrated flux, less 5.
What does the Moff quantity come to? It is -4.676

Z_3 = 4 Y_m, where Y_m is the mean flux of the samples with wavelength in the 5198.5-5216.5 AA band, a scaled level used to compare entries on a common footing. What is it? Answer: 14.1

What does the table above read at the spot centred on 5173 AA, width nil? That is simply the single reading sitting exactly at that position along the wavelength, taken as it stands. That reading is 2.994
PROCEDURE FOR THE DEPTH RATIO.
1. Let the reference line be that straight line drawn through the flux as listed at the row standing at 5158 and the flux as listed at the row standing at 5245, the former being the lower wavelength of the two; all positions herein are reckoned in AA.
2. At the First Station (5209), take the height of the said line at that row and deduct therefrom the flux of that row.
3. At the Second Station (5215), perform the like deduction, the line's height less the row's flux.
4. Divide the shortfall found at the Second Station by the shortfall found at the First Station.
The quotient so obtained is 1.51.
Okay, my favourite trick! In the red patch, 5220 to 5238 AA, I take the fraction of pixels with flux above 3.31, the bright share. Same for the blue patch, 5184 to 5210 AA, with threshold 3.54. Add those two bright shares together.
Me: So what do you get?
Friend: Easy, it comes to 1.3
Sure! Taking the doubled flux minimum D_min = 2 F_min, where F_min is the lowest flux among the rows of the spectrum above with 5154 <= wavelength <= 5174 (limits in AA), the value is 5.6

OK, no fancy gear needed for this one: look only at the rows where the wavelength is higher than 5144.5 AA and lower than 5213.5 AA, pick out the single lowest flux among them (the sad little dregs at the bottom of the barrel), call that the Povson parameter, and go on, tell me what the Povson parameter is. 2.777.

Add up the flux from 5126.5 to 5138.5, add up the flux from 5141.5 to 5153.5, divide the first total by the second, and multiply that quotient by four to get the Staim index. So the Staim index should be 3.82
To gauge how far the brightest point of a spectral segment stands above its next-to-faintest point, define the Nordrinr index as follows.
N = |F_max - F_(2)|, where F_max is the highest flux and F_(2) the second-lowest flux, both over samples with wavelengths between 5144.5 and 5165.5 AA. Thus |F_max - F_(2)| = 0.40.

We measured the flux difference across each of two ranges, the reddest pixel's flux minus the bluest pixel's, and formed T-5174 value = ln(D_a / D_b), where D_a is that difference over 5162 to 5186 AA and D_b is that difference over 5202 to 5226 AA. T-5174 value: 2.3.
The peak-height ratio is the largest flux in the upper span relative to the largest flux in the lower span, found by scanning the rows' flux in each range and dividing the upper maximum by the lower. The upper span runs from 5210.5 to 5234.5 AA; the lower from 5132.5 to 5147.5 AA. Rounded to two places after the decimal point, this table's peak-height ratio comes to 1.00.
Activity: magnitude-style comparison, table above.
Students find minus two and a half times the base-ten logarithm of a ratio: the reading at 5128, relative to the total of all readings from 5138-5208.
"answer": 3.47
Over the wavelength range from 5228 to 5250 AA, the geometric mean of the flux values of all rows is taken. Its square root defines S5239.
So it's 1.93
